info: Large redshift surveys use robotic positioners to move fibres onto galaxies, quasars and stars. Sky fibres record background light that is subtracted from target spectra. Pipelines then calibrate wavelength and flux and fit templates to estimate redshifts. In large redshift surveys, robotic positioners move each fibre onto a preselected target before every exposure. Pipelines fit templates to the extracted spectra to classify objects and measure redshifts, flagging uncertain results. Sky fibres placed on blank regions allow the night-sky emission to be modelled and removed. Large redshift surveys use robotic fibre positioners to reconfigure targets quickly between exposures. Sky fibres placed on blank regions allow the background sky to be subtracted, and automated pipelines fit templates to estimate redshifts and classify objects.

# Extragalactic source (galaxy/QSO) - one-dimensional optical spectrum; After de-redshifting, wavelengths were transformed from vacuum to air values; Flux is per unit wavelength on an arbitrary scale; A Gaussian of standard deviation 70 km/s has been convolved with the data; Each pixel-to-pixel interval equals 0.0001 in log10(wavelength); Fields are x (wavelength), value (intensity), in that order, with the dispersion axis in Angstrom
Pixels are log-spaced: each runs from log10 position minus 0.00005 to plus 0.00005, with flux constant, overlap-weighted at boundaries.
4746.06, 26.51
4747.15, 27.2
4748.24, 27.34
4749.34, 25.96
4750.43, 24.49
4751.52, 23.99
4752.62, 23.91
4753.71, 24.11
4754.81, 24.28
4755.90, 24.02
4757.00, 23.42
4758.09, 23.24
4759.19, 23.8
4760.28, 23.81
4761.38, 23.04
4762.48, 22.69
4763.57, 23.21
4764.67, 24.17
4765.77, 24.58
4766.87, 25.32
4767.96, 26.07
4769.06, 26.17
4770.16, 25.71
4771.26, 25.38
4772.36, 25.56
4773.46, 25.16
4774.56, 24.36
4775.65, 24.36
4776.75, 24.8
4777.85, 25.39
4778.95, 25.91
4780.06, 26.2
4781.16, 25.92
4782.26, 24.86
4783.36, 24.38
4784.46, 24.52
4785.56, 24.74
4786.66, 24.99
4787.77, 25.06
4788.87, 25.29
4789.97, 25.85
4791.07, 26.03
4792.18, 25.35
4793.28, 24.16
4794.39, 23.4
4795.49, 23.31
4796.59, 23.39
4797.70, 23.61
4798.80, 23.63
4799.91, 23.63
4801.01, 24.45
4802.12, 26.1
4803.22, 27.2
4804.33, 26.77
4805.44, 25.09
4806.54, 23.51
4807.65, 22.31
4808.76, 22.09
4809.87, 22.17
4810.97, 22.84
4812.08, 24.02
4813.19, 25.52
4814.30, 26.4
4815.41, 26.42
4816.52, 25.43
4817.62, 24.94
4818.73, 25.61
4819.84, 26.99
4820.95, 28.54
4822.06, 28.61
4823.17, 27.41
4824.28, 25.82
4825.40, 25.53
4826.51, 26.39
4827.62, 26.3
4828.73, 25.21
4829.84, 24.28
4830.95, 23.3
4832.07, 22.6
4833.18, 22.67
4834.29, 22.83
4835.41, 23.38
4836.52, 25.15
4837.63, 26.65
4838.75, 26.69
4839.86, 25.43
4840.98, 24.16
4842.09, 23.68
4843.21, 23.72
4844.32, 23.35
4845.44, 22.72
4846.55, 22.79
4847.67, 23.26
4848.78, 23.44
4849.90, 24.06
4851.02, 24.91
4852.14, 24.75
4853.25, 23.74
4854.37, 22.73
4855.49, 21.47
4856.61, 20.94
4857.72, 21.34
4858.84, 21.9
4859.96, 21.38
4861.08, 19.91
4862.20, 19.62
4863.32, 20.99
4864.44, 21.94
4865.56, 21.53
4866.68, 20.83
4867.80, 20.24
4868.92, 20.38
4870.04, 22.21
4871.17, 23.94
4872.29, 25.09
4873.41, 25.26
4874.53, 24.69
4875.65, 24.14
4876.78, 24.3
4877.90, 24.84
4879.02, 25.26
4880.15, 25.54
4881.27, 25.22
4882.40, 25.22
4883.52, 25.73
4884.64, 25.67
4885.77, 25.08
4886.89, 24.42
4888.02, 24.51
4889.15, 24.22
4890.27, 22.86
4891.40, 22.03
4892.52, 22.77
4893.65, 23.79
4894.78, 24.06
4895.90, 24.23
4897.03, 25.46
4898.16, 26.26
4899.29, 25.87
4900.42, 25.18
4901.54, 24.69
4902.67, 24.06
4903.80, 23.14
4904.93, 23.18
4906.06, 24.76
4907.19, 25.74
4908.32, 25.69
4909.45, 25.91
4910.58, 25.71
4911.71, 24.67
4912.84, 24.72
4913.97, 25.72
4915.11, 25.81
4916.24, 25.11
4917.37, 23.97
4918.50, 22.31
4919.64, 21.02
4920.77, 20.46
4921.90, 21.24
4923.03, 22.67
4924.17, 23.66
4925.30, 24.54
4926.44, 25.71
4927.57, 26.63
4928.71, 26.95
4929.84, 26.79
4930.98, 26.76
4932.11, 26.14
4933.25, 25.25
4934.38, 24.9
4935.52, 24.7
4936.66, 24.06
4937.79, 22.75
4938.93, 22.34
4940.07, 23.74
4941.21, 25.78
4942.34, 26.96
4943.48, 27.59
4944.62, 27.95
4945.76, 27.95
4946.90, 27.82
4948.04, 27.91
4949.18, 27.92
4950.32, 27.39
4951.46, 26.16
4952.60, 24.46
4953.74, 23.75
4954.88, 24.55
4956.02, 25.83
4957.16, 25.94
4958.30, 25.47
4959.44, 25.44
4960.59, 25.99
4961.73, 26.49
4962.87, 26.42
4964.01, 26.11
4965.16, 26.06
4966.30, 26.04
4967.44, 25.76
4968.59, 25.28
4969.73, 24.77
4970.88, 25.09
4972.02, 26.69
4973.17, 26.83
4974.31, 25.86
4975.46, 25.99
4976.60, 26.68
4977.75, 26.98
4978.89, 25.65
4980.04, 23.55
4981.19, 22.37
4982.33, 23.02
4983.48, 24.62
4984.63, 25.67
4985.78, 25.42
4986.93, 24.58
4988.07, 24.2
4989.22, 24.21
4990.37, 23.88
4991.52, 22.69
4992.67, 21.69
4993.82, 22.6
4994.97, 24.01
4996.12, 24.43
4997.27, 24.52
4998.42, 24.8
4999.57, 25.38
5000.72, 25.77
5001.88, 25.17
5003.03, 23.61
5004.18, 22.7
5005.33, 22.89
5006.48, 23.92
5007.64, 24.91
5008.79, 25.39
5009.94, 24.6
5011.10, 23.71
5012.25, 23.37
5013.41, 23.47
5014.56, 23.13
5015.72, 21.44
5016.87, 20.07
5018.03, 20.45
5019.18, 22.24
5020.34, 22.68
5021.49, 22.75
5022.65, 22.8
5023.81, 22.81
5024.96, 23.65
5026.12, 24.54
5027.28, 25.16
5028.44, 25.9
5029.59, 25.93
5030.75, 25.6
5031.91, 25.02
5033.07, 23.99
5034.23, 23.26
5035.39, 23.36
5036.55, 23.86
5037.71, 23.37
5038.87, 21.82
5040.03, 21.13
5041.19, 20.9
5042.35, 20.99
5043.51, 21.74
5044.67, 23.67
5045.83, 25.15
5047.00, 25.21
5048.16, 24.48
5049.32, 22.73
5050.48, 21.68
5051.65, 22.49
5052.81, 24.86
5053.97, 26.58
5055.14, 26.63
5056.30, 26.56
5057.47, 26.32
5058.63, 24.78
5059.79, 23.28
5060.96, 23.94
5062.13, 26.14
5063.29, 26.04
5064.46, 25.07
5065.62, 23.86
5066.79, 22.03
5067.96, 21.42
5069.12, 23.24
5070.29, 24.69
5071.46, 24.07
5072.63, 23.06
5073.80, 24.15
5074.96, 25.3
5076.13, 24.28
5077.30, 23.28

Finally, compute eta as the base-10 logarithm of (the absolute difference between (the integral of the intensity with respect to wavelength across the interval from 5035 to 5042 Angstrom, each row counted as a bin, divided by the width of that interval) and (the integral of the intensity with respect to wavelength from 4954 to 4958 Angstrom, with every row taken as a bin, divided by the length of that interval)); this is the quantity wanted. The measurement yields 0.5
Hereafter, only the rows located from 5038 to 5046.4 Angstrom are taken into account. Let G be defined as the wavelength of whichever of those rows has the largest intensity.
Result 5045.83 Angstrom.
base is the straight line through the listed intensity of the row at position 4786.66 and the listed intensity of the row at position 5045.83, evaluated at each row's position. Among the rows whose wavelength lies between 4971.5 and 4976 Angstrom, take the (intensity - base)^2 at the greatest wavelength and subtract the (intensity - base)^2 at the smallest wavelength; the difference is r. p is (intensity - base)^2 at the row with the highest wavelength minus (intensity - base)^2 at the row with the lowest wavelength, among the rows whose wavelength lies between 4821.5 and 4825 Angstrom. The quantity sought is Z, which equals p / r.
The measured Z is 7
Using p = -12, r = -1.7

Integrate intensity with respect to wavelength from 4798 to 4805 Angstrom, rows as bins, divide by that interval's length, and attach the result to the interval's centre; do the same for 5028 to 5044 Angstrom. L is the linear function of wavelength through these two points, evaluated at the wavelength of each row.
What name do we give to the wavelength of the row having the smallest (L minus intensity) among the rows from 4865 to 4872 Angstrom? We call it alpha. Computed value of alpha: 4871.17 Angstrom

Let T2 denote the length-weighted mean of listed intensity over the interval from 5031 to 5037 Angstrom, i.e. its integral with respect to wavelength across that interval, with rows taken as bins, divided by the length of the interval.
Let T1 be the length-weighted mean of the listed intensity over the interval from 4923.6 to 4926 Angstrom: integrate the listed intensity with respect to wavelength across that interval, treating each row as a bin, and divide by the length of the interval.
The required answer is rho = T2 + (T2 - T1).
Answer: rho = 23.8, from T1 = 24.1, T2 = 24.0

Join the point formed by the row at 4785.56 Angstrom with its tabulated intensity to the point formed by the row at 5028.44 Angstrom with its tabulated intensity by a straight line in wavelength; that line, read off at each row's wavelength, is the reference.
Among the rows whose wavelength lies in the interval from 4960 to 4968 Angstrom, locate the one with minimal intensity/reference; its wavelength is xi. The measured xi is 4967.44 Angstrom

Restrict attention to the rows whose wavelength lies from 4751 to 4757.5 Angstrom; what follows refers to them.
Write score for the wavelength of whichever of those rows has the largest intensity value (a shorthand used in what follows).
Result 4754.81 Angstrom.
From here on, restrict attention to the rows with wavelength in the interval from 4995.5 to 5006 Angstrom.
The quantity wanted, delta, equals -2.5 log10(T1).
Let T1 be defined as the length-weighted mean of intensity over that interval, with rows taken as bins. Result -3.47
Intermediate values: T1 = 24.4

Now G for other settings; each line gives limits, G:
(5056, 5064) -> 5056.30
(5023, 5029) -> 5028.44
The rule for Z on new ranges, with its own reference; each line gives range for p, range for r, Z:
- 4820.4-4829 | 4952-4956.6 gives -88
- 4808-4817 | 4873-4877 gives -16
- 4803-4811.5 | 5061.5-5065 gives 0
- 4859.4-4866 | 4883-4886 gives 2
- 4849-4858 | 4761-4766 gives -4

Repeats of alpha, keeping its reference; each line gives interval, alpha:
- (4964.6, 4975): 4973.17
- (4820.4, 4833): 4822.06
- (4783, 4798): 4791.07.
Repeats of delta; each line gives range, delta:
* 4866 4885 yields -3.45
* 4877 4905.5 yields -3.47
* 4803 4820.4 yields -3.49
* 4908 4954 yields -3.50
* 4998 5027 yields -3.43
